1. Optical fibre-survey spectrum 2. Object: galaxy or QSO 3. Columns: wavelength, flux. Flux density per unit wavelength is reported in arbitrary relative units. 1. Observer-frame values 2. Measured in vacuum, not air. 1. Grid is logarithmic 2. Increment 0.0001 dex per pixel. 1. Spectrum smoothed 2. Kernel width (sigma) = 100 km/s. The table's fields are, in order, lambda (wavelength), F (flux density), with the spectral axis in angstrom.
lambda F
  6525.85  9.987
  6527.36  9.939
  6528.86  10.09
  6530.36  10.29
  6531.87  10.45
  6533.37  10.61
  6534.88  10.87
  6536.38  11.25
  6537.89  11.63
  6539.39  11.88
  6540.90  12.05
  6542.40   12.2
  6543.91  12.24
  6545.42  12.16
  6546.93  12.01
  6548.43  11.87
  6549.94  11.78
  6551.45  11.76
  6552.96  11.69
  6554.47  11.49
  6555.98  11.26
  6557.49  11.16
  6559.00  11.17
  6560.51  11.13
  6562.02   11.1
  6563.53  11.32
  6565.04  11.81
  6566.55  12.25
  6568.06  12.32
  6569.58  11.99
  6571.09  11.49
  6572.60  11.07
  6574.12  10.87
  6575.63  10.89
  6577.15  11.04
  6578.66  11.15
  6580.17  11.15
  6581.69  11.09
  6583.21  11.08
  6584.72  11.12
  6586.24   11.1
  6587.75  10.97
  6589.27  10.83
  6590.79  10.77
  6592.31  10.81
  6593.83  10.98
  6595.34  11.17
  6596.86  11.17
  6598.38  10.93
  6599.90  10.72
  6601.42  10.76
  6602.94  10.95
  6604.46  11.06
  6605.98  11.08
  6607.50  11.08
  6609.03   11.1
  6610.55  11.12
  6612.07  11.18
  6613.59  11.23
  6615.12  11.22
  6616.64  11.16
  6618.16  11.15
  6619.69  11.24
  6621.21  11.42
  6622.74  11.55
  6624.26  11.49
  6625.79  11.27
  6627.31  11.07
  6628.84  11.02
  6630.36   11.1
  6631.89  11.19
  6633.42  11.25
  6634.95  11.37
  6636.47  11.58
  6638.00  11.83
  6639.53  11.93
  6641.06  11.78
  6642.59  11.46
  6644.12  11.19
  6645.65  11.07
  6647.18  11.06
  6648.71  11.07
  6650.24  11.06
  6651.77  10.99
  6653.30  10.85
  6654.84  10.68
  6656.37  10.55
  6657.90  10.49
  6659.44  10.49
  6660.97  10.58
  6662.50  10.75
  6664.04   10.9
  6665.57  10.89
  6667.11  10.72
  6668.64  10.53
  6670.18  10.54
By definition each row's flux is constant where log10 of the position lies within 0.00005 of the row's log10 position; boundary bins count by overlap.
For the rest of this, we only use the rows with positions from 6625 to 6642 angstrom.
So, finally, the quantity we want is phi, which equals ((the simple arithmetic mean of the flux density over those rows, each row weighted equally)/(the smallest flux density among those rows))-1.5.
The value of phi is -0.466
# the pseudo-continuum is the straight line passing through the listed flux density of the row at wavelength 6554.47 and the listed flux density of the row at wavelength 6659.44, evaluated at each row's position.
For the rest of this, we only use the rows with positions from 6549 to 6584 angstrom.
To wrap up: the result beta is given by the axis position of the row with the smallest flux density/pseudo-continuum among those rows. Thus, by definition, 6574.12 angstrom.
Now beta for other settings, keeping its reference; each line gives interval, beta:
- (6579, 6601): 6590.79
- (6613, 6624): 6616.64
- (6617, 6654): 6628.84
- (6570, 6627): 6574.12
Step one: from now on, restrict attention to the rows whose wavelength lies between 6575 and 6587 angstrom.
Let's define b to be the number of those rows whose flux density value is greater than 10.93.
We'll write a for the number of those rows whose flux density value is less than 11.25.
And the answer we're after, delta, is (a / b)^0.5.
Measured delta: 1.07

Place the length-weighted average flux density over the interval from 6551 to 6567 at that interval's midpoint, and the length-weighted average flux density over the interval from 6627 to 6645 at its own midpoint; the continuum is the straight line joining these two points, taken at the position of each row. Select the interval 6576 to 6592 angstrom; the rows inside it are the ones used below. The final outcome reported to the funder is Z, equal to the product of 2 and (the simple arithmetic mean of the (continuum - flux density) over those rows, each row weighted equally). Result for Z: 0.8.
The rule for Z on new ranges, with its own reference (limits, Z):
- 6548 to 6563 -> 0.0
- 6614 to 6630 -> 0.3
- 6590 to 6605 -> 1.0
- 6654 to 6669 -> 1.5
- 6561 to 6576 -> -0.1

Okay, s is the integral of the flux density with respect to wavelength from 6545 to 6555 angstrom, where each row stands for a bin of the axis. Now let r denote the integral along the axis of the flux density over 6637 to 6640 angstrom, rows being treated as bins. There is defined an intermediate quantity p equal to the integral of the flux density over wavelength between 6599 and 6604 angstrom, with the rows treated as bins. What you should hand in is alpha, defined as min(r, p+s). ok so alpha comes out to 36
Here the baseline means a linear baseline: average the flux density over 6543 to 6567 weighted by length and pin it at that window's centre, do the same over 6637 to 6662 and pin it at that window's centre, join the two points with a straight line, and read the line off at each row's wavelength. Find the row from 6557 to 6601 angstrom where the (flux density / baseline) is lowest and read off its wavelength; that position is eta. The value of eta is 6590.79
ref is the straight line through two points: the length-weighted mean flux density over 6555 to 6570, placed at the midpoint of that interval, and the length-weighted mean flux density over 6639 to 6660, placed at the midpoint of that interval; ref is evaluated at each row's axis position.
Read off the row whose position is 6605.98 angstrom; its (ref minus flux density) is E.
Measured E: 0.21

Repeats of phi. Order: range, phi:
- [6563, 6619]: -0.458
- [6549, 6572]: -0.457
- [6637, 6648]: -0.463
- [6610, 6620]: -0.494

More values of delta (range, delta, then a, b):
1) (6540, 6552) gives 0.00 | 0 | 8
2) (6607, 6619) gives 1.00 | 8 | 8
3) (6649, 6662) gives 2.00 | 8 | 2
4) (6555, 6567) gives 0.71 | 4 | 8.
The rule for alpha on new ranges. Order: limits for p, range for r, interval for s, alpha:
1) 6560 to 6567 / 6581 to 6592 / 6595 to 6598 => 114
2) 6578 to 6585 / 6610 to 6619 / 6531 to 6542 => 101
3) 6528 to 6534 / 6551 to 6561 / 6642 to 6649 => 114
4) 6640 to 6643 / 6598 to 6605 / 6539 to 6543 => 76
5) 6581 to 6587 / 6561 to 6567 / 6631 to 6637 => 69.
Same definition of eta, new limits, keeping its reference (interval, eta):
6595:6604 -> 6599.90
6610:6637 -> 6610.55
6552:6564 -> 6562.02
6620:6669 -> 6657.90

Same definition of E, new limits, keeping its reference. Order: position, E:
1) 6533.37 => 1.10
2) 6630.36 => 0.05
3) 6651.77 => 0.04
